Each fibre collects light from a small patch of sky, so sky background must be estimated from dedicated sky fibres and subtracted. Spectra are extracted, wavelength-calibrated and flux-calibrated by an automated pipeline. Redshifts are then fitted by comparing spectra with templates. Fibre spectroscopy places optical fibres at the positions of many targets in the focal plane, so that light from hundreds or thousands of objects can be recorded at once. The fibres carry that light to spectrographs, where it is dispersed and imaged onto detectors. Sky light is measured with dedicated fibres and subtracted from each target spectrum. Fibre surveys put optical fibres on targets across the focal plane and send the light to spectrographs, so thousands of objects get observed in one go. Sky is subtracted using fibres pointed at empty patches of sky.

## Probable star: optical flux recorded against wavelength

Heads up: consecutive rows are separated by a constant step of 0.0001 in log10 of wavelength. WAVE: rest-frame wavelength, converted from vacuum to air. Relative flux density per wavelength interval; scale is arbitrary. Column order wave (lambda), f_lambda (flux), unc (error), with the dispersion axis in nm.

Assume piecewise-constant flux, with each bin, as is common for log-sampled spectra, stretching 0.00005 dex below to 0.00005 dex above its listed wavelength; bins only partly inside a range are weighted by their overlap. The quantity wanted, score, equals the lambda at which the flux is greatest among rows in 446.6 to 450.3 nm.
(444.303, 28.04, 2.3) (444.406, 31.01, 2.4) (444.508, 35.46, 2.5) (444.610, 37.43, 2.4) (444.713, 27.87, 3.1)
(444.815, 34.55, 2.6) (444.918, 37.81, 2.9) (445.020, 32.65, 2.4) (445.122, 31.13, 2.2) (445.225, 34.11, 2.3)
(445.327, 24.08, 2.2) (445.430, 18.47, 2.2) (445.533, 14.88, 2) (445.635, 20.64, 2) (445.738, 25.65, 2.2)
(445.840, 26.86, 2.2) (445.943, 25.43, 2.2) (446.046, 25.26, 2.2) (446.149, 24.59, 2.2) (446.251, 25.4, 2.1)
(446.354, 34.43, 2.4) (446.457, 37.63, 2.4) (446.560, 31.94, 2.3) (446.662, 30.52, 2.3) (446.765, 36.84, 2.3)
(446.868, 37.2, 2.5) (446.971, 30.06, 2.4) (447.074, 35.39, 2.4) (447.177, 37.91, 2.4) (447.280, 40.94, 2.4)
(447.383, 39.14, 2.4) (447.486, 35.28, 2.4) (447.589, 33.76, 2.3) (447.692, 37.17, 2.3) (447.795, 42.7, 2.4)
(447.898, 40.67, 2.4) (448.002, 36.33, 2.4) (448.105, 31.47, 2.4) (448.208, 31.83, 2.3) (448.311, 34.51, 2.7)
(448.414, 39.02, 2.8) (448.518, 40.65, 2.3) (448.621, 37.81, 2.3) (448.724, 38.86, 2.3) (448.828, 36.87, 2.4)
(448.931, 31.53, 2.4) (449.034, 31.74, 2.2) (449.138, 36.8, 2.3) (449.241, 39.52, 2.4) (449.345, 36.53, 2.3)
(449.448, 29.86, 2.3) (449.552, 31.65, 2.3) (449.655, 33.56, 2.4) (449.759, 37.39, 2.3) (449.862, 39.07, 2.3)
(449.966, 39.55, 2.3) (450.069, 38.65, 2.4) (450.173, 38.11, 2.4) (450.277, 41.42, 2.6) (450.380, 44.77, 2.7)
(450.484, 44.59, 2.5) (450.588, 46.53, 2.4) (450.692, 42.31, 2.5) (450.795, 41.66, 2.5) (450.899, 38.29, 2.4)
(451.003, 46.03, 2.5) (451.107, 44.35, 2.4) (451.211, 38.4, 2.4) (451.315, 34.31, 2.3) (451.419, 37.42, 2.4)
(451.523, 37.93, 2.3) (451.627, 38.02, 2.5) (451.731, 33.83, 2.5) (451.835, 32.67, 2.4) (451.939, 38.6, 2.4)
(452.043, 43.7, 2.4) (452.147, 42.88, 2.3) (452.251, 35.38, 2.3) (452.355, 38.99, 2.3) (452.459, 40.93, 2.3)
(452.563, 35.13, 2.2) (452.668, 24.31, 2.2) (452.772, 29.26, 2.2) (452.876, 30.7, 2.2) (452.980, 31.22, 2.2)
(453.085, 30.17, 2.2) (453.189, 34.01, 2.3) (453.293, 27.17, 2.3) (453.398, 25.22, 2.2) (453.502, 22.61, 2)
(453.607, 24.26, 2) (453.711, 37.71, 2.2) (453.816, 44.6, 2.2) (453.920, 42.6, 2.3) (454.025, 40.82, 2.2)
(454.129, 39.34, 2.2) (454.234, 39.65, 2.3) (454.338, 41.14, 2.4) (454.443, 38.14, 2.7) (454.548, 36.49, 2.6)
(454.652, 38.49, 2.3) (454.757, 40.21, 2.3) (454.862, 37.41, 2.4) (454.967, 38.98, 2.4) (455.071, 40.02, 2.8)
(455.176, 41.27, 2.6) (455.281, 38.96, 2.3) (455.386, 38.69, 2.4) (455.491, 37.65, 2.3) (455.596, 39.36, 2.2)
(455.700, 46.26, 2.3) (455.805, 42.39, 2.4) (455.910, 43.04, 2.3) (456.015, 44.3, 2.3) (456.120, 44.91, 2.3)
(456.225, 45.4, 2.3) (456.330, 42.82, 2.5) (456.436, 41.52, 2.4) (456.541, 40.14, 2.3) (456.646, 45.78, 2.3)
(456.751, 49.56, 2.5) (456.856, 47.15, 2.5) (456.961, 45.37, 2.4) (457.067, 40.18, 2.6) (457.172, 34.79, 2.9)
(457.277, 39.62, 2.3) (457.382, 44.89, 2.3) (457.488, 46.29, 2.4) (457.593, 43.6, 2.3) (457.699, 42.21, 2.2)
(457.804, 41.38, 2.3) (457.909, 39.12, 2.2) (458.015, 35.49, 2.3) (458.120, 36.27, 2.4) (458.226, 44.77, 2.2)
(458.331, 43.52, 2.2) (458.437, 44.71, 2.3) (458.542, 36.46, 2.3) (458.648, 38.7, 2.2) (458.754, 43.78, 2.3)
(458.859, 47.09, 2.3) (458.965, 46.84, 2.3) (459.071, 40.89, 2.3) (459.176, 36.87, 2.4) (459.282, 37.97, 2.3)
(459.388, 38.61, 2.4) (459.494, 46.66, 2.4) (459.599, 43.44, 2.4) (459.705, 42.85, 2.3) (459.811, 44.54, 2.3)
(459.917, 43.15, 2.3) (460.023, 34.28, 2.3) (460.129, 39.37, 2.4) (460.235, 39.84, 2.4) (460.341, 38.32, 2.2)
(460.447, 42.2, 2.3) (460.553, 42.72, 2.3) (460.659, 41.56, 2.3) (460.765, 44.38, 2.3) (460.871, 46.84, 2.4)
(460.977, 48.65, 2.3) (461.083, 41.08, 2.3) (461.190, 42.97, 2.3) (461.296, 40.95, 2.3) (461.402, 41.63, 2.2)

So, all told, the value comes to 447.795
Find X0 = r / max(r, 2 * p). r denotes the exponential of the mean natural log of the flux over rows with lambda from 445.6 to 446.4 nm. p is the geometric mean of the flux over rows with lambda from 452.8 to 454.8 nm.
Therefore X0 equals 0.38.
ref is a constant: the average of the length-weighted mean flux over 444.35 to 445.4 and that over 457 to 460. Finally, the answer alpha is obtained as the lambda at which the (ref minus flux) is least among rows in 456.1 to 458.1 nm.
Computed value 456.751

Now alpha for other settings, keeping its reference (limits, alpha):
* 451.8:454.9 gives 453.816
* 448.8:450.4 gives 450.380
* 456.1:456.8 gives 456.751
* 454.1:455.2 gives 455.176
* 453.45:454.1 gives 453.816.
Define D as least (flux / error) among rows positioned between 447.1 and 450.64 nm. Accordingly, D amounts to 13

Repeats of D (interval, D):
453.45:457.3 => 11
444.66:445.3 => 9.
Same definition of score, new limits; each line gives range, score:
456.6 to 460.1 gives 456.751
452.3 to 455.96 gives 455.700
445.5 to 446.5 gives 446.457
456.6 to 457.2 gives 456.751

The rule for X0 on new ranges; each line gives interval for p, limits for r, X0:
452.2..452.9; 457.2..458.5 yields 0.63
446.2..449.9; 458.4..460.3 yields 0.58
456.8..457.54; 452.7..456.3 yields 0.43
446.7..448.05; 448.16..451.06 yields 0.51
